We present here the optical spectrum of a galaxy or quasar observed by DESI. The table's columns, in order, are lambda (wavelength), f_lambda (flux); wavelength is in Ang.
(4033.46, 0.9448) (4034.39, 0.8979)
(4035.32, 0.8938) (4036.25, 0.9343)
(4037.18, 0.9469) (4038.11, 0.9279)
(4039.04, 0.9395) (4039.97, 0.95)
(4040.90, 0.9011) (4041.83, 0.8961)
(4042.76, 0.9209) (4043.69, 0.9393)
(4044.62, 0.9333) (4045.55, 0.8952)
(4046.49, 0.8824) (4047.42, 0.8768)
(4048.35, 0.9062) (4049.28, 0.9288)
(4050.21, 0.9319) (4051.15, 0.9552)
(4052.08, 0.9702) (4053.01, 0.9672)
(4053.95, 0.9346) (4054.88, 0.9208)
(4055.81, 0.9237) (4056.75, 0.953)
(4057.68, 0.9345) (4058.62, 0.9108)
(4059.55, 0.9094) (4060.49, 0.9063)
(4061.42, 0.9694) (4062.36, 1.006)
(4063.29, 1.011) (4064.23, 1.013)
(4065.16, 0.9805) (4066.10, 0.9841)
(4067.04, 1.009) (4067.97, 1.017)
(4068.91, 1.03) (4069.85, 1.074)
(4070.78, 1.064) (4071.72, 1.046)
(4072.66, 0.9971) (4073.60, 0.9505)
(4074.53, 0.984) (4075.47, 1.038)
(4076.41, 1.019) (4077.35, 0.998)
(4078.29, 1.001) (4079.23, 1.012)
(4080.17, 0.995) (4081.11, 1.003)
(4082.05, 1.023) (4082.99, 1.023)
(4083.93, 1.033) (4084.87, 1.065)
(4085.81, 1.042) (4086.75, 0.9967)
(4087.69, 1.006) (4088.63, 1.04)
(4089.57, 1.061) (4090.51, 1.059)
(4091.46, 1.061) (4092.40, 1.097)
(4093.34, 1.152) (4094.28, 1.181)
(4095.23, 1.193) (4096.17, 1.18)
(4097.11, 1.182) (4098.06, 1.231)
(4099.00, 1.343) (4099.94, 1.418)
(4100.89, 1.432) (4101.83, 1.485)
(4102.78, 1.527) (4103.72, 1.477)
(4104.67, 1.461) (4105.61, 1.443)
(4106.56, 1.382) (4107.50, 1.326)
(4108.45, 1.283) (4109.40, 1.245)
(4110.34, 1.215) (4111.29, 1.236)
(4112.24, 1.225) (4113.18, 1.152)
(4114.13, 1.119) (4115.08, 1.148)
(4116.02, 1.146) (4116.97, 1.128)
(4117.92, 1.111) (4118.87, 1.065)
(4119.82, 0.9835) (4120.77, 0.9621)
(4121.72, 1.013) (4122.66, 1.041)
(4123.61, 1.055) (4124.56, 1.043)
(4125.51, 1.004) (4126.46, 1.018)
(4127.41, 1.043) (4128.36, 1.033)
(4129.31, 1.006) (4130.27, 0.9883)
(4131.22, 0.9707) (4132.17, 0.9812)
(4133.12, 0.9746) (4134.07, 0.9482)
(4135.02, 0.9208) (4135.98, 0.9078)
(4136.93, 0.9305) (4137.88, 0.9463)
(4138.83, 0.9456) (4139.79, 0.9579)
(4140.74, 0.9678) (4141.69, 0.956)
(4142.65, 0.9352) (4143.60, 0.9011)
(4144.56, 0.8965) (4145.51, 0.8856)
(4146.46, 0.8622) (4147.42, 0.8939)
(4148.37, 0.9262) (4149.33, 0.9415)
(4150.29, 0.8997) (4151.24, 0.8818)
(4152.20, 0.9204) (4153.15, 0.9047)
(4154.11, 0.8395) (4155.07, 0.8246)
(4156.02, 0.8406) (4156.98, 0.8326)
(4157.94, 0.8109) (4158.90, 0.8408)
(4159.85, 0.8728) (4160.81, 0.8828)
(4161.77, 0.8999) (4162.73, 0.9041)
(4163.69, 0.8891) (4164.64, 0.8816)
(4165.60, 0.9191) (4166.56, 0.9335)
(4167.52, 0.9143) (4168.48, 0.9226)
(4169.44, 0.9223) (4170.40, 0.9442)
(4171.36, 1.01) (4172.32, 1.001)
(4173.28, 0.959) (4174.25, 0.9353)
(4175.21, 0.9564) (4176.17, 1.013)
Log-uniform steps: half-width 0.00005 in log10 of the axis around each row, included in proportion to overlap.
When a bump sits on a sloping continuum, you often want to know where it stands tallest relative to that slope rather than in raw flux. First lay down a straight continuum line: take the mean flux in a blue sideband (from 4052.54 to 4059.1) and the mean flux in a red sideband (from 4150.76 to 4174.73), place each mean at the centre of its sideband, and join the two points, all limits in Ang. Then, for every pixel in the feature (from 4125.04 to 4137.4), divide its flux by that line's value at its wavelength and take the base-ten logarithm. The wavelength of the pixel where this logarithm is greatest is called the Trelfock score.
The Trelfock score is 4127.41 Ang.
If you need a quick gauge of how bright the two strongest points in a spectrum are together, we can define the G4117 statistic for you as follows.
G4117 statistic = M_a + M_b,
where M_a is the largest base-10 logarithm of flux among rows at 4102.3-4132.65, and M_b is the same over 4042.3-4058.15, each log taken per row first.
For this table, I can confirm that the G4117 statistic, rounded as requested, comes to 0.17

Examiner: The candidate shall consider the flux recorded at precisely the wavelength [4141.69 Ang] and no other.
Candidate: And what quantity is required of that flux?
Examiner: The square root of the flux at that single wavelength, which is 0.98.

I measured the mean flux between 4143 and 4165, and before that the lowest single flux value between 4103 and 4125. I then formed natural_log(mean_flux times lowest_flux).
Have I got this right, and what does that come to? -0.17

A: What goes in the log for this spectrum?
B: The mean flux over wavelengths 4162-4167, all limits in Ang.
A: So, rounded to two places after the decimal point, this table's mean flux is 0.91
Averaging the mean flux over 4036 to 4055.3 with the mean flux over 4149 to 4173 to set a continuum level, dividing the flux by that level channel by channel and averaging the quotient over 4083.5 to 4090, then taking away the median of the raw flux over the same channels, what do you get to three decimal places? 0.095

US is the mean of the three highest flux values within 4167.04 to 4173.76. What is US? 0.99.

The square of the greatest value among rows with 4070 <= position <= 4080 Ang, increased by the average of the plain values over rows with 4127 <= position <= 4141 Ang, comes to 2.10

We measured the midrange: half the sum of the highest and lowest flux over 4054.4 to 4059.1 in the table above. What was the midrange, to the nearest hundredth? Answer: 0.93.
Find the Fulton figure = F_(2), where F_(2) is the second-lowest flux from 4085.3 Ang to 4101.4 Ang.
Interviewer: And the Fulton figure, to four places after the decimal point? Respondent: 1.0060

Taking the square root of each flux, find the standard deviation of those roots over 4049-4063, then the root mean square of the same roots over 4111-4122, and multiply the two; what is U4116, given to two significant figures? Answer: 0.015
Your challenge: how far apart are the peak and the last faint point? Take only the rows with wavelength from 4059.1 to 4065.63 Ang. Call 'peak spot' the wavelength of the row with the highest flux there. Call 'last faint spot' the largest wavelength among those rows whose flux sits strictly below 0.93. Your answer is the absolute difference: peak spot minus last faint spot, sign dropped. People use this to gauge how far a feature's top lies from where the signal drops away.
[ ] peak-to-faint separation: 3.7 Ang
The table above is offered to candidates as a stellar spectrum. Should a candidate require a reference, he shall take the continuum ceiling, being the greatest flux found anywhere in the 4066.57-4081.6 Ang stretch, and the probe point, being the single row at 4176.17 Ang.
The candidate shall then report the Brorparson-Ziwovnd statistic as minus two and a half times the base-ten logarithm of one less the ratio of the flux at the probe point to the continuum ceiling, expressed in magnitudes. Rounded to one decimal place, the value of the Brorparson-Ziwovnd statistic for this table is 3.1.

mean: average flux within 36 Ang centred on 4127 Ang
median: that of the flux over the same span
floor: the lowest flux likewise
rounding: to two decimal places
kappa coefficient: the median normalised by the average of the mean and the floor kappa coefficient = 1.04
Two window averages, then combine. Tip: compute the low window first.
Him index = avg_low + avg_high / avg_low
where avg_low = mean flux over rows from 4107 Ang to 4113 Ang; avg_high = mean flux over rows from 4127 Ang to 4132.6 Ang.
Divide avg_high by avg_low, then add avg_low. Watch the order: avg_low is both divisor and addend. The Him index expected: 2.05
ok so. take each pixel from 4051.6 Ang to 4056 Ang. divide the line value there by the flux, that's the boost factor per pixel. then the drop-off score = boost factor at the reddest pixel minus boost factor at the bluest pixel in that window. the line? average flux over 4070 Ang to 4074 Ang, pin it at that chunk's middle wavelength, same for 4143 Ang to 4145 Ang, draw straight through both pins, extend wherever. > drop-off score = 0.048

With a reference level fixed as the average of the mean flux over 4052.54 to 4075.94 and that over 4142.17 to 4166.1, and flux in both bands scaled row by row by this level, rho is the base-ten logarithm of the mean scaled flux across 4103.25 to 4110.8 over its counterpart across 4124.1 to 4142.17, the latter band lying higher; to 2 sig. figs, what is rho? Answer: 0.14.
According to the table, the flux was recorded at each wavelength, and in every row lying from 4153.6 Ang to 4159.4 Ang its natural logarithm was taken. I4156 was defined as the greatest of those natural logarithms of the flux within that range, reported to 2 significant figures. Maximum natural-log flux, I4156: -0.17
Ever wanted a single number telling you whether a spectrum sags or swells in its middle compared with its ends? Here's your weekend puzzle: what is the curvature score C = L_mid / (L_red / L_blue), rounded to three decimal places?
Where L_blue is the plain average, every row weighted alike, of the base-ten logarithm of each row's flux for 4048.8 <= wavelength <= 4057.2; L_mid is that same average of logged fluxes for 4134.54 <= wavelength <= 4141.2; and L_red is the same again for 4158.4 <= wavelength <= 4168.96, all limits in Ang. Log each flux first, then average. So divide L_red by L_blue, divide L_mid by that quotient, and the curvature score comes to -0.015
